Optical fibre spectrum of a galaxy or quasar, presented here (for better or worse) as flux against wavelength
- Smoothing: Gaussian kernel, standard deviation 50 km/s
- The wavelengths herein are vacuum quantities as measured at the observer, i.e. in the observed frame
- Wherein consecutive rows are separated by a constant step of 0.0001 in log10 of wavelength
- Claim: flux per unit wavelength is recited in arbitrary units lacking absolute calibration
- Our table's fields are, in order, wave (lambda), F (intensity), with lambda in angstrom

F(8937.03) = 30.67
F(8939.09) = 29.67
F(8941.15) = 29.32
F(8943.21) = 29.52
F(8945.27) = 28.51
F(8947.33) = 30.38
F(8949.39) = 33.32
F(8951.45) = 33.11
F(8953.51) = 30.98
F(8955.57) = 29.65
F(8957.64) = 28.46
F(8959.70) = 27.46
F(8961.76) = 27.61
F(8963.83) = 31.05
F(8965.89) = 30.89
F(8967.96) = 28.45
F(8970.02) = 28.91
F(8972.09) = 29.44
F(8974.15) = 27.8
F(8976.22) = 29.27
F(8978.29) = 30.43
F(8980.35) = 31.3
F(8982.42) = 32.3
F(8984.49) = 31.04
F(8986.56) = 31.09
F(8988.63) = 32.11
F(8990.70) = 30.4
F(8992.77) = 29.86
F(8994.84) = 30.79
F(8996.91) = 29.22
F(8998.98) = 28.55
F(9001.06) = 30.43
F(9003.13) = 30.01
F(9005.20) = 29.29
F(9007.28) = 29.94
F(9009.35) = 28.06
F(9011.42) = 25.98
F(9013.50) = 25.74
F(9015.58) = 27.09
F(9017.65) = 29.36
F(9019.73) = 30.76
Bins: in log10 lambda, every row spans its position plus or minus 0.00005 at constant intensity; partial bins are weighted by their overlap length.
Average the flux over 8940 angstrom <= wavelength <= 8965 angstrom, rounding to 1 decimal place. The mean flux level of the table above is 29.9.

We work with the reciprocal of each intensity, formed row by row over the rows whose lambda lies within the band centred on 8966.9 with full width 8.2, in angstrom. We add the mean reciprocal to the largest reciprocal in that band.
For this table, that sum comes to 0.069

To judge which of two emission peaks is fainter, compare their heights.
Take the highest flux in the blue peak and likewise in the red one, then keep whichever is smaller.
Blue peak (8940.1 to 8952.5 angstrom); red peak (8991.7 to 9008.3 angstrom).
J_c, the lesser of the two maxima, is 30.8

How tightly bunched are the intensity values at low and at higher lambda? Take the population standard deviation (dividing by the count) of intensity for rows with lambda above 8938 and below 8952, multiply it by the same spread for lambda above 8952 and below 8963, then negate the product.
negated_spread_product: -2.34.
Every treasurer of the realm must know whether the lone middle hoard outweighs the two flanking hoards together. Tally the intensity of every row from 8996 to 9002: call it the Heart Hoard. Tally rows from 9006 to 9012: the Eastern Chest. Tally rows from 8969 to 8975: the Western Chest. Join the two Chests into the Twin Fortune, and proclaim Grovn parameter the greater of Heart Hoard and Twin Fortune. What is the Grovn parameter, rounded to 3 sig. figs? 170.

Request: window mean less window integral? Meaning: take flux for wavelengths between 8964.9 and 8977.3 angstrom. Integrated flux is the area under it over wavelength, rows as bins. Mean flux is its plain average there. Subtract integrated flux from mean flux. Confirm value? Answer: -332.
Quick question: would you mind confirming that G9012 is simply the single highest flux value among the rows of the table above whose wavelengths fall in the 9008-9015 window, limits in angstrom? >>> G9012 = 28.06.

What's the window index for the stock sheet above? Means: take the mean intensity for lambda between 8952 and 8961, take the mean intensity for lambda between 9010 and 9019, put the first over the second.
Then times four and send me 4.31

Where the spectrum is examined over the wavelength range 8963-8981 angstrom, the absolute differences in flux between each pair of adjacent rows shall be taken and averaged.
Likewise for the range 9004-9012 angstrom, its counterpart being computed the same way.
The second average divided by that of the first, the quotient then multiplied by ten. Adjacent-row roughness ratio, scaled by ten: 14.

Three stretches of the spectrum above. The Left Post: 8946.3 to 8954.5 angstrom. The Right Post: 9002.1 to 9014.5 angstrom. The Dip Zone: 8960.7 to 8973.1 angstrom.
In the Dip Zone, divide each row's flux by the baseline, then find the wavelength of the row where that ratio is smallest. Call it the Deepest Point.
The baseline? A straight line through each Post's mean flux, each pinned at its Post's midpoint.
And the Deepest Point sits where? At 8961.76 angstrom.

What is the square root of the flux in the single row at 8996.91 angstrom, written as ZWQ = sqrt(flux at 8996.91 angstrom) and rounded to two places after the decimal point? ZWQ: 5.41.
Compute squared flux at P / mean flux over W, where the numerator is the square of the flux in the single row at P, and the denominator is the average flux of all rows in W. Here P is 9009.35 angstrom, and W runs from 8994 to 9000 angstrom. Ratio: 26.7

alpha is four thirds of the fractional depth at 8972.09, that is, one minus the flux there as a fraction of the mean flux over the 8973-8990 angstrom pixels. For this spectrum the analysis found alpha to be 0.053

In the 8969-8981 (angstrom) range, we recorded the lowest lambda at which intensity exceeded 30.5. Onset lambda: 8980.35 angstrom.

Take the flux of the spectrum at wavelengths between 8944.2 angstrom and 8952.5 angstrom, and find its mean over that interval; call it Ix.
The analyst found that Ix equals 31.3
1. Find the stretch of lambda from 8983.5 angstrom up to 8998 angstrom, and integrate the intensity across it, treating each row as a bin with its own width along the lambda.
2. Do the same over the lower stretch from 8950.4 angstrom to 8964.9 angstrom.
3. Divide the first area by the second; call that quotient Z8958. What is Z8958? 1.03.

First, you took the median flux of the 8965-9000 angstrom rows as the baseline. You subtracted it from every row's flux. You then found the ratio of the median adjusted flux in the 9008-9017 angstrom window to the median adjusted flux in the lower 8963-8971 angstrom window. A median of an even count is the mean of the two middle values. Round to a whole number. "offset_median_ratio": 8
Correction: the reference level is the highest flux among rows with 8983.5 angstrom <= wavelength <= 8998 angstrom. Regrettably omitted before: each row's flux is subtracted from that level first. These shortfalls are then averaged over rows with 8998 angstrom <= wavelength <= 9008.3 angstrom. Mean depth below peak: 2.5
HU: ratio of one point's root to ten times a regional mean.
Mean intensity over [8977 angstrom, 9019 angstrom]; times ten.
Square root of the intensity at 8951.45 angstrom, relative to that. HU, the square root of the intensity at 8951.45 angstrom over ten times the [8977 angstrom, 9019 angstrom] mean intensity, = 0.0194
